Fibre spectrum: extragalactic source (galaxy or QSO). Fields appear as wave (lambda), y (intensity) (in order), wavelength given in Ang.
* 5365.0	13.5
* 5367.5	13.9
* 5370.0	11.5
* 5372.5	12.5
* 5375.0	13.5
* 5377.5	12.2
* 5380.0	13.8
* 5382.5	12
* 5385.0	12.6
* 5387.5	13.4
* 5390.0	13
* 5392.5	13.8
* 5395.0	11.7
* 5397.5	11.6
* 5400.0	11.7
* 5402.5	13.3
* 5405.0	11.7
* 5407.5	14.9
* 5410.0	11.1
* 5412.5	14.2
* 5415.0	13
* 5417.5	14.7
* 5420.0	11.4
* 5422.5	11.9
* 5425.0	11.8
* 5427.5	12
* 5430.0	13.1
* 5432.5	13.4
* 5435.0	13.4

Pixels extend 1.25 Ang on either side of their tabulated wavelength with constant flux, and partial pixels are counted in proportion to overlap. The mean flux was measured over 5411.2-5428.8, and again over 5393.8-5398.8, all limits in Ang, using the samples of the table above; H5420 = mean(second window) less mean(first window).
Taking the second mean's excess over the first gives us -1.1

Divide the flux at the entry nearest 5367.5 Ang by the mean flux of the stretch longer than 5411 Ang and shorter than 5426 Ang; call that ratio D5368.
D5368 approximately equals 1.08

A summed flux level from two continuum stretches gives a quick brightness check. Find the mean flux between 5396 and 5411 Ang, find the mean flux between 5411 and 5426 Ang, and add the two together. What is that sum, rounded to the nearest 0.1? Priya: 25.2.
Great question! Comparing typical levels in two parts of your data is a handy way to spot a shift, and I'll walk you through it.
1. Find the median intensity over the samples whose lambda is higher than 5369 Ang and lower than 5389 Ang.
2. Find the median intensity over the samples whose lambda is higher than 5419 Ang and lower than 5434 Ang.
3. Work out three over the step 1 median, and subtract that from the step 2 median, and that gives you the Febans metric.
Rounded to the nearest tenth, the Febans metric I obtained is 11.7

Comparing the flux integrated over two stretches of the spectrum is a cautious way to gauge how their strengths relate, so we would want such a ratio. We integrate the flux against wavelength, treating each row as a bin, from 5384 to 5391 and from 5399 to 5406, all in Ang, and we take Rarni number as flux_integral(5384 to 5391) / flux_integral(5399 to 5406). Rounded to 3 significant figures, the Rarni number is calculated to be 1.06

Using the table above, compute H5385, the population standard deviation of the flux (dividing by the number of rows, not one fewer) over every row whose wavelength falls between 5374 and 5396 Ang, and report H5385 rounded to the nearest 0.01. 0.75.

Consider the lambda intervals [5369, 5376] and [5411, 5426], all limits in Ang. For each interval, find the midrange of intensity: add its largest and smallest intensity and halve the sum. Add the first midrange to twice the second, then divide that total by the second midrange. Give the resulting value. 2.958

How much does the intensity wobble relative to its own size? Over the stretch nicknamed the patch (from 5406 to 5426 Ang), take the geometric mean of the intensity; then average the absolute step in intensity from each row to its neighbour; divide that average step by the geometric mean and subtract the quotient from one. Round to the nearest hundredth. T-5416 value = 0.85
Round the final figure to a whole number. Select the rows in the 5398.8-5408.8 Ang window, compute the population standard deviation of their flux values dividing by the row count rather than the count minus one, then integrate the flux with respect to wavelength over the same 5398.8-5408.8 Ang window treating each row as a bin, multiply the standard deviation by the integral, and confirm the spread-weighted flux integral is 171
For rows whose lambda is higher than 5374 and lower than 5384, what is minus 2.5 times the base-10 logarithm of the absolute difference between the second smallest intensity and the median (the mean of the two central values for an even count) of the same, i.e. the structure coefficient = 0.47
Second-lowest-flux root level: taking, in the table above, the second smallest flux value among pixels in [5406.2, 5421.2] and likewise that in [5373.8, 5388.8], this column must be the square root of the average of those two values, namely 3.44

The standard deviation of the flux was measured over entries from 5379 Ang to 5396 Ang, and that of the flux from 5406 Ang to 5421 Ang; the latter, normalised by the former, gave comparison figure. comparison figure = 2.0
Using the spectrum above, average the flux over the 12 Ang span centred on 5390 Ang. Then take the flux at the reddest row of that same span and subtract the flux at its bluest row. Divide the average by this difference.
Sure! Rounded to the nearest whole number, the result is -14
